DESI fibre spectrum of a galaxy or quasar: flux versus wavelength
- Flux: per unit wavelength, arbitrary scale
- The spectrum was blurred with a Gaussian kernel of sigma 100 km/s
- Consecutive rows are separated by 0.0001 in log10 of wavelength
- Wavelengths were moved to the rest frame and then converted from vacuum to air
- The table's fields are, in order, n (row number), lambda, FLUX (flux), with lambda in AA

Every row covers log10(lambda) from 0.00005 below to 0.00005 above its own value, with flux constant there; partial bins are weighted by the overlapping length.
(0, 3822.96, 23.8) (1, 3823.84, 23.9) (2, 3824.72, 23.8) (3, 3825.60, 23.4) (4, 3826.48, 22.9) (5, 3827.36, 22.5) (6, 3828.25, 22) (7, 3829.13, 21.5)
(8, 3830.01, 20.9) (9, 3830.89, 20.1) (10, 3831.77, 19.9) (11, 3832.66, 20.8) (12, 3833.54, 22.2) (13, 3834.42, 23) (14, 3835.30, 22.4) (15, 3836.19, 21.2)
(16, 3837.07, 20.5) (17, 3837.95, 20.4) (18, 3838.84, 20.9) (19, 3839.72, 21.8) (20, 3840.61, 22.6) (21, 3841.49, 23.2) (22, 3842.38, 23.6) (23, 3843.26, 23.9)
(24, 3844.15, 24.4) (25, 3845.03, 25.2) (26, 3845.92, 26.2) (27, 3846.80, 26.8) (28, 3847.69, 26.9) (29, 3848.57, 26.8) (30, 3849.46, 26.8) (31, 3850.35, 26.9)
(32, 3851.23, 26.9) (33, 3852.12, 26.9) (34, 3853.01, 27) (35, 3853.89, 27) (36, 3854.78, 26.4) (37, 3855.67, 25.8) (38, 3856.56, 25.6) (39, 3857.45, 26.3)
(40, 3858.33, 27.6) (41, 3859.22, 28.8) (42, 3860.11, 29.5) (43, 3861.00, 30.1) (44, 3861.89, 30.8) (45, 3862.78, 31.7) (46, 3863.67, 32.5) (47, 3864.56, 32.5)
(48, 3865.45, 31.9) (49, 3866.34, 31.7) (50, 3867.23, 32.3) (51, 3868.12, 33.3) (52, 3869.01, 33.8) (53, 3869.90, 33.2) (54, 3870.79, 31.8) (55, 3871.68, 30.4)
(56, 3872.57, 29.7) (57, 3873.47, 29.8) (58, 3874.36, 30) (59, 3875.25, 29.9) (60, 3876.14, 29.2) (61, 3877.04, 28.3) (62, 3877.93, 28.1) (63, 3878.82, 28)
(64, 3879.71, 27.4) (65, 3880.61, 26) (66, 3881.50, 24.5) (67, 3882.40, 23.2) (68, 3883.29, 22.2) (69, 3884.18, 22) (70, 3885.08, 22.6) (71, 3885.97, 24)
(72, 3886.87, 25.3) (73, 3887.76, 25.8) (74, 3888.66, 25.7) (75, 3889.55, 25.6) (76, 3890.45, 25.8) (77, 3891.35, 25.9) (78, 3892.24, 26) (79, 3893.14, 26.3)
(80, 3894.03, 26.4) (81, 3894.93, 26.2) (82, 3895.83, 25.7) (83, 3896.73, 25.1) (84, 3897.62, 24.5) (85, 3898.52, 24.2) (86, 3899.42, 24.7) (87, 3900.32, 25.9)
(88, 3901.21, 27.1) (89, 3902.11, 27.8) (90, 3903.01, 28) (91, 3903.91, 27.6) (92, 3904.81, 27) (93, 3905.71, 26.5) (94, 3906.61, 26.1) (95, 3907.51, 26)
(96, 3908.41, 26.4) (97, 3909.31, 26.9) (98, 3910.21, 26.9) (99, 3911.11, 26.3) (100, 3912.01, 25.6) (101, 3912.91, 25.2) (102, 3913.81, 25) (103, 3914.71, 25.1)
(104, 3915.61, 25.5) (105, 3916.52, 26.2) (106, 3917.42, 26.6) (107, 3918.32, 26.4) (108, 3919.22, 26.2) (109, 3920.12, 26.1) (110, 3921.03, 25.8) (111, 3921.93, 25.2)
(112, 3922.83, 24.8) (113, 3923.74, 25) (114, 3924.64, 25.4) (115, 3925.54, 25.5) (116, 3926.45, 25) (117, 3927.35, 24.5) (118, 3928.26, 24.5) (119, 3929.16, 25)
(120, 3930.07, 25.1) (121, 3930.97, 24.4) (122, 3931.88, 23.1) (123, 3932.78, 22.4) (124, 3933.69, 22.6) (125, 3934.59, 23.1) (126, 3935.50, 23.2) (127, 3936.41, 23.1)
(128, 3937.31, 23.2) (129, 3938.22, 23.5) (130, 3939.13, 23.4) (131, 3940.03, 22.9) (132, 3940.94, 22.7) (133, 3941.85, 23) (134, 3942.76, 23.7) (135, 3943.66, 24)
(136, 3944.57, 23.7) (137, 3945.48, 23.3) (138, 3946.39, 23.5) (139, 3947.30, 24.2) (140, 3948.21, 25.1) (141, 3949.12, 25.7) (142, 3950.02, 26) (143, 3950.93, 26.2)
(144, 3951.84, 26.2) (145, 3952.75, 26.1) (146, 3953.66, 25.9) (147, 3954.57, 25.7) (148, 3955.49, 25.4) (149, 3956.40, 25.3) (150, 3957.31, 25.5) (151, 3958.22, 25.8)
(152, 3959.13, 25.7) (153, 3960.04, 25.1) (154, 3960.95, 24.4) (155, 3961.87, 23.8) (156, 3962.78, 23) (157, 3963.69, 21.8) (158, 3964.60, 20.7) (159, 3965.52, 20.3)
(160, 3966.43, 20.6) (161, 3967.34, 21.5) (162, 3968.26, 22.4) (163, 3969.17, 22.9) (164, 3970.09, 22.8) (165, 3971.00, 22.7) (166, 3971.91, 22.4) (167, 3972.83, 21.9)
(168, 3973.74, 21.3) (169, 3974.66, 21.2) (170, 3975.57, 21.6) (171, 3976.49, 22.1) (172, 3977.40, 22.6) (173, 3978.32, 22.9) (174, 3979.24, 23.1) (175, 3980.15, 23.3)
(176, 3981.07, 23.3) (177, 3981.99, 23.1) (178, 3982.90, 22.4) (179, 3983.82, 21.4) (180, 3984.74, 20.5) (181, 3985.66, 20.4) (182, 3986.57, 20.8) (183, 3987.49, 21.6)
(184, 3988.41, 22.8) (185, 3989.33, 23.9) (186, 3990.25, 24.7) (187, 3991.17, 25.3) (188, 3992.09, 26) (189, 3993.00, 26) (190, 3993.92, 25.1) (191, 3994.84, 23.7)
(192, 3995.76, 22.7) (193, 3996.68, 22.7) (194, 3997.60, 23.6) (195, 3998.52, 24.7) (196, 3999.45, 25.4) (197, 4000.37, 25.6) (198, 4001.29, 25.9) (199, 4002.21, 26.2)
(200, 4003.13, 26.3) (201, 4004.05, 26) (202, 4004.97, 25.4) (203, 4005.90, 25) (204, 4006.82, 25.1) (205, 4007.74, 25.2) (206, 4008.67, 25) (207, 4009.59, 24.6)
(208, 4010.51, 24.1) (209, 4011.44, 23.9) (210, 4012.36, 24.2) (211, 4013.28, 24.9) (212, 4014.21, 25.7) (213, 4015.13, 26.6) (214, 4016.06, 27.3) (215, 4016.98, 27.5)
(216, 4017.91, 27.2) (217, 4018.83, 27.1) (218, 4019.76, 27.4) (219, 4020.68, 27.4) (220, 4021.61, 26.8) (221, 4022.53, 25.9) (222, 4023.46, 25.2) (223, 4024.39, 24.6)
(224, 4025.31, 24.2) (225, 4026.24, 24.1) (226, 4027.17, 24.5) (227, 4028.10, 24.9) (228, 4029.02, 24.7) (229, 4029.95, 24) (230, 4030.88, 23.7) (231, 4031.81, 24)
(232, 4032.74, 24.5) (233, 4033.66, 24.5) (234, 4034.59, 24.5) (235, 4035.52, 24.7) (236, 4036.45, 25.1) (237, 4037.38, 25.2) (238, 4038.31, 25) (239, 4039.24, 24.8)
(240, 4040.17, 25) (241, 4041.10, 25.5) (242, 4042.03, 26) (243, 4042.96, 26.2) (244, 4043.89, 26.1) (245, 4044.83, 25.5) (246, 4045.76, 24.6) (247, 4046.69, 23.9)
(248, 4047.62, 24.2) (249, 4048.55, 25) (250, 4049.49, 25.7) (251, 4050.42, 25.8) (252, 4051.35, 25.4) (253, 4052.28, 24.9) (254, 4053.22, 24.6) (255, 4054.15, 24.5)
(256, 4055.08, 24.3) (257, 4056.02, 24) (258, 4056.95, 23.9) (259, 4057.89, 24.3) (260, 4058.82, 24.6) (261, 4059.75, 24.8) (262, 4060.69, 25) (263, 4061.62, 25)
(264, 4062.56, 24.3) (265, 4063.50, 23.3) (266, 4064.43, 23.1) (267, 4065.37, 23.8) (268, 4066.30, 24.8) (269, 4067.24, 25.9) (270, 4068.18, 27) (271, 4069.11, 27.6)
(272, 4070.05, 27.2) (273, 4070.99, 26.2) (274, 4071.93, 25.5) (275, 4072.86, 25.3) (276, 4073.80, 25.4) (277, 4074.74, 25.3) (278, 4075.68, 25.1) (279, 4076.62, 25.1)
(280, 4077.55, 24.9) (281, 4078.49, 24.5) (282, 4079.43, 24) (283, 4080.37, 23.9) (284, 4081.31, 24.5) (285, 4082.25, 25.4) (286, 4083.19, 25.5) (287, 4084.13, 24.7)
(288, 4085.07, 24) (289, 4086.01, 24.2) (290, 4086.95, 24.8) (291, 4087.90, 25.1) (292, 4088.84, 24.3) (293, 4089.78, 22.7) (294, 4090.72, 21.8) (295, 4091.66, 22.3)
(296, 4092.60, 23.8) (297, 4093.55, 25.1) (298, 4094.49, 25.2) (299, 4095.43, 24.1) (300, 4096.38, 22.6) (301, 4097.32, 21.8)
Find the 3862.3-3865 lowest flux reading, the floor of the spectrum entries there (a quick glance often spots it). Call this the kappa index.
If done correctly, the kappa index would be 31.7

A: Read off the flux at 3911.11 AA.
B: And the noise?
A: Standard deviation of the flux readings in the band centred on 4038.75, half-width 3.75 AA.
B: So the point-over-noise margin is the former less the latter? 25.9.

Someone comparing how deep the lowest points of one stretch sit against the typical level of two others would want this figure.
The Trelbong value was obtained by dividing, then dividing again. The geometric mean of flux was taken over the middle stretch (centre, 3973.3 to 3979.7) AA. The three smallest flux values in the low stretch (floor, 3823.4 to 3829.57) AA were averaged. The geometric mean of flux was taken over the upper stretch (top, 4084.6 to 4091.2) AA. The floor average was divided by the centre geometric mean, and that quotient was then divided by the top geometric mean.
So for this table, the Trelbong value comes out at 0.042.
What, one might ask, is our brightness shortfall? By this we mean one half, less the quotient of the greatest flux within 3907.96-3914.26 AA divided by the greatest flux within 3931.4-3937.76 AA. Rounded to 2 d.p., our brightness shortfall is -0.66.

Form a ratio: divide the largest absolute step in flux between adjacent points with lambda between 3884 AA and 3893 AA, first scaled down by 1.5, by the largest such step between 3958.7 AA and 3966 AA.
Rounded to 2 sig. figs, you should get 0.78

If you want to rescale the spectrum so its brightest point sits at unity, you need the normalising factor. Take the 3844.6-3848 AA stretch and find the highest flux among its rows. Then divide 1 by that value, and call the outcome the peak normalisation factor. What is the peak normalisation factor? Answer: 0.0372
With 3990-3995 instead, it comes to 0.0385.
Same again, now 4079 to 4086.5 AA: 0.0392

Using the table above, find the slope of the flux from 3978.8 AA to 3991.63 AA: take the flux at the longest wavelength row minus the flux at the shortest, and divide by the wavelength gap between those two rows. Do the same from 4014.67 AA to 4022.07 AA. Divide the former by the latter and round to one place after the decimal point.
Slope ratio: 6.0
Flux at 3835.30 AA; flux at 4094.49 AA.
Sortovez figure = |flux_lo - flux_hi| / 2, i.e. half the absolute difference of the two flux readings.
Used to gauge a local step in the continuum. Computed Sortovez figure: 1.4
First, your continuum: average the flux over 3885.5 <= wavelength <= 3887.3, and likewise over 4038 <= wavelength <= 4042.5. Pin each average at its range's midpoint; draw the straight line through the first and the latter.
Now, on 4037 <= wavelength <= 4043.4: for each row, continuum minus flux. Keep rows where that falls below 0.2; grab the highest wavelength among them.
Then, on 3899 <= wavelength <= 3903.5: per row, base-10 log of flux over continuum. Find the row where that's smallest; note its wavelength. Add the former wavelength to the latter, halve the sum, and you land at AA 3971.2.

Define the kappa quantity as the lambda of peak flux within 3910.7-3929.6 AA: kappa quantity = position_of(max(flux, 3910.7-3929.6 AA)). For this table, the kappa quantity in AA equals 3917.42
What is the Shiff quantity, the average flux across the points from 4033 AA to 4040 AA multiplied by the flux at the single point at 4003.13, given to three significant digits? 653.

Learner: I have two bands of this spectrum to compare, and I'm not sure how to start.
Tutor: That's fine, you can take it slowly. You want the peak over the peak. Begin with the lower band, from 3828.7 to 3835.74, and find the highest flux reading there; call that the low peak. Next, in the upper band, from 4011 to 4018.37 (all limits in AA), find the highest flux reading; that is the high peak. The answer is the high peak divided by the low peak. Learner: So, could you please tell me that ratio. 1.20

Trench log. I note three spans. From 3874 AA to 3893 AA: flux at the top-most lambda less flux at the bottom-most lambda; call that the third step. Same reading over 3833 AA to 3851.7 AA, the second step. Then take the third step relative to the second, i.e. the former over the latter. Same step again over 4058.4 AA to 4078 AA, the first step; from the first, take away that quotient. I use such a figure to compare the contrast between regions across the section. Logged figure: 1.2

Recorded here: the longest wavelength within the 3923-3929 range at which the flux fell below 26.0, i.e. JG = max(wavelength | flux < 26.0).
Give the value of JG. 3928.26 AA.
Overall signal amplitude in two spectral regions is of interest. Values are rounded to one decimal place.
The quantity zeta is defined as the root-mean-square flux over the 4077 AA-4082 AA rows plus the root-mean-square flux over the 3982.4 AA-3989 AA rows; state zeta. 45.8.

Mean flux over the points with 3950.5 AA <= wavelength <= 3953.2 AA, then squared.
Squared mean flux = 685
